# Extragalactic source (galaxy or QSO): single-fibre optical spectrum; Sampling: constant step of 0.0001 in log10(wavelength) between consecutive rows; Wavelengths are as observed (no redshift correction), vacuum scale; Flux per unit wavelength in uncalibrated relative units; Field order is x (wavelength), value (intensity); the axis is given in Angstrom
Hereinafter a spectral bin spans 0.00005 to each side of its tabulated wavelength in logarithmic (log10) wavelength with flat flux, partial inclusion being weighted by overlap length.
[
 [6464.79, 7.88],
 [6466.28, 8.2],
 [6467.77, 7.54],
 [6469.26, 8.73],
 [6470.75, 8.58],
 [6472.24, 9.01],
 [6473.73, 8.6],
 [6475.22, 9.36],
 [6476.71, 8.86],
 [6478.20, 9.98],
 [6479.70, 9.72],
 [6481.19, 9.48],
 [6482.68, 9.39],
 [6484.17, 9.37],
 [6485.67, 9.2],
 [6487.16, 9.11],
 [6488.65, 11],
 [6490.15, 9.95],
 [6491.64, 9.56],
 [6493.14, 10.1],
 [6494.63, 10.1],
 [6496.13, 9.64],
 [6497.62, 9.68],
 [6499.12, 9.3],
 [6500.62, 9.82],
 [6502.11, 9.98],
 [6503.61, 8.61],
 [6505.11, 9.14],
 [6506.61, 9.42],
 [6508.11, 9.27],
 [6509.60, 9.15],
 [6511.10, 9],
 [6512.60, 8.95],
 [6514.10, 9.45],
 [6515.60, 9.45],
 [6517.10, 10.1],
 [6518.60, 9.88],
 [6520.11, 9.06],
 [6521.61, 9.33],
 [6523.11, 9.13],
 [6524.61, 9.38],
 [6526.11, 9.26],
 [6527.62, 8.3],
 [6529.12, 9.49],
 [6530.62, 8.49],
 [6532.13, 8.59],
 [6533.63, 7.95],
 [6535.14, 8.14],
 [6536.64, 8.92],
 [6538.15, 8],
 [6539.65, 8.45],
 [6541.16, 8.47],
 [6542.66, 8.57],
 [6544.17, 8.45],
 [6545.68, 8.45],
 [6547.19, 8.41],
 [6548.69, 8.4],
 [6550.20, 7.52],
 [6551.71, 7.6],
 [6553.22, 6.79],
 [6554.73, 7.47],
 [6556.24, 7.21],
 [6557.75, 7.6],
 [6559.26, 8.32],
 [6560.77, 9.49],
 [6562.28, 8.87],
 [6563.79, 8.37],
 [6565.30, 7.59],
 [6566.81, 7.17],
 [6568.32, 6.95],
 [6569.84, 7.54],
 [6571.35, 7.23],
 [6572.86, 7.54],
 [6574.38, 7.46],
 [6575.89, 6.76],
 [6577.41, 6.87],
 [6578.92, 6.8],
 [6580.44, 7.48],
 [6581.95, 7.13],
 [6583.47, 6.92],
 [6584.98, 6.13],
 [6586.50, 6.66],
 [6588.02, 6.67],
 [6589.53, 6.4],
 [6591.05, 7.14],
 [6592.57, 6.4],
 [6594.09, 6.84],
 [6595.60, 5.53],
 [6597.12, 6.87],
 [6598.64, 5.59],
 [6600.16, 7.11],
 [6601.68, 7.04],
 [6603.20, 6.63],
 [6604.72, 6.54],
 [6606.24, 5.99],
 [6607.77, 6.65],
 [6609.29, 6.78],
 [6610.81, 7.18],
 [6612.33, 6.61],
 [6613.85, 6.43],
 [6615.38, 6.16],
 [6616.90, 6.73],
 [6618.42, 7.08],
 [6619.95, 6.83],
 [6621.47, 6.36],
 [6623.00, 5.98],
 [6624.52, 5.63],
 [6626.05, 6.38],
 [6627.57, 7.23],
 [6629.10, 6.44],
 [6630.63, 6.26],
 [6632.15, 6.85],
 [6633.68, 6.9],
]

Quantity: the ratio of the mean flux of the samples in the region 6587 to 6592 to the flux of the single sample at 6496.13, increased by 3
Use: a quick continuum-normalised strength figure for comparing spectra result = 3.70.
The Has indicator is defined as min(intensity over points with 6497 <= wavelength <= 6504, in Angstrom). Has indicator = 8.61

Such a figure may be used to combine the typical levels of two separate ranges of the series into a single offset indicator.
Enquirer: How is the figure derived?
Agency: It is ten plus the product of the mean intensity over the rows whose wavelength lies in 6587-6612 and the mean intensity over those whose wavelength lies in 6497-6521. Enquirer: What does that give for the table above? 72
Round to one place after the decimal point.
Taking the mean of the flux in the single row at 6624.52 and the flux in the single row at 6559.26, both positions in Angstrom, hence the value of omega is 7.0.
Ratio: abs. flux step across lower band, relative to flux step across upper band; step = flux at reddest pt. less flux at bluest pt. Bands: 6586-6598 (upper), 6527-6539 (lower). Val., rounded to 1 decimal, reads 1.4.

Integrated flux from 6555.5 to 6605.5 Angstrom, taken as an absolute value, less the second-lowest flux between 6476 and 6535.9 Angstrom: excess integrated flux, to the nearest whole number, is 348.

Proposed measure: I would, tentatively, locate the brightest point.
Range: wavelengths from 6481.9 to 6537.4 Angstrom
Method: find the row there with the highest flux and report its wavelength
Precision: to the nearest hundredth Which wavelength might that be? 6488.65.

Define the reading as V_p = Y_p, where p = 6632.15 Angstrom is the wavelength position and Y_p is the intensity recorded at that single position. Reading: 6.85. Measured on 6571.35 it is 7.23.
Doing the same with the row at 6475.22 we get 9.36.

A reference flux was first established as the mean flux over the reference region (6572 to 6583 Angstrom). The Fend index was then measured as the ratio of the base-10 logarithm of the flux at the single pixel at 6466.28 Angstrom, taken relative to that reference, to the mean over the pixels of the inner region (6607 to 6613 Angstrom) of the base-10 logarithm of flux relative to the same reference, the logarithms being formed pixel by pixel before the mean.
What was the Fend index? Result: -3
